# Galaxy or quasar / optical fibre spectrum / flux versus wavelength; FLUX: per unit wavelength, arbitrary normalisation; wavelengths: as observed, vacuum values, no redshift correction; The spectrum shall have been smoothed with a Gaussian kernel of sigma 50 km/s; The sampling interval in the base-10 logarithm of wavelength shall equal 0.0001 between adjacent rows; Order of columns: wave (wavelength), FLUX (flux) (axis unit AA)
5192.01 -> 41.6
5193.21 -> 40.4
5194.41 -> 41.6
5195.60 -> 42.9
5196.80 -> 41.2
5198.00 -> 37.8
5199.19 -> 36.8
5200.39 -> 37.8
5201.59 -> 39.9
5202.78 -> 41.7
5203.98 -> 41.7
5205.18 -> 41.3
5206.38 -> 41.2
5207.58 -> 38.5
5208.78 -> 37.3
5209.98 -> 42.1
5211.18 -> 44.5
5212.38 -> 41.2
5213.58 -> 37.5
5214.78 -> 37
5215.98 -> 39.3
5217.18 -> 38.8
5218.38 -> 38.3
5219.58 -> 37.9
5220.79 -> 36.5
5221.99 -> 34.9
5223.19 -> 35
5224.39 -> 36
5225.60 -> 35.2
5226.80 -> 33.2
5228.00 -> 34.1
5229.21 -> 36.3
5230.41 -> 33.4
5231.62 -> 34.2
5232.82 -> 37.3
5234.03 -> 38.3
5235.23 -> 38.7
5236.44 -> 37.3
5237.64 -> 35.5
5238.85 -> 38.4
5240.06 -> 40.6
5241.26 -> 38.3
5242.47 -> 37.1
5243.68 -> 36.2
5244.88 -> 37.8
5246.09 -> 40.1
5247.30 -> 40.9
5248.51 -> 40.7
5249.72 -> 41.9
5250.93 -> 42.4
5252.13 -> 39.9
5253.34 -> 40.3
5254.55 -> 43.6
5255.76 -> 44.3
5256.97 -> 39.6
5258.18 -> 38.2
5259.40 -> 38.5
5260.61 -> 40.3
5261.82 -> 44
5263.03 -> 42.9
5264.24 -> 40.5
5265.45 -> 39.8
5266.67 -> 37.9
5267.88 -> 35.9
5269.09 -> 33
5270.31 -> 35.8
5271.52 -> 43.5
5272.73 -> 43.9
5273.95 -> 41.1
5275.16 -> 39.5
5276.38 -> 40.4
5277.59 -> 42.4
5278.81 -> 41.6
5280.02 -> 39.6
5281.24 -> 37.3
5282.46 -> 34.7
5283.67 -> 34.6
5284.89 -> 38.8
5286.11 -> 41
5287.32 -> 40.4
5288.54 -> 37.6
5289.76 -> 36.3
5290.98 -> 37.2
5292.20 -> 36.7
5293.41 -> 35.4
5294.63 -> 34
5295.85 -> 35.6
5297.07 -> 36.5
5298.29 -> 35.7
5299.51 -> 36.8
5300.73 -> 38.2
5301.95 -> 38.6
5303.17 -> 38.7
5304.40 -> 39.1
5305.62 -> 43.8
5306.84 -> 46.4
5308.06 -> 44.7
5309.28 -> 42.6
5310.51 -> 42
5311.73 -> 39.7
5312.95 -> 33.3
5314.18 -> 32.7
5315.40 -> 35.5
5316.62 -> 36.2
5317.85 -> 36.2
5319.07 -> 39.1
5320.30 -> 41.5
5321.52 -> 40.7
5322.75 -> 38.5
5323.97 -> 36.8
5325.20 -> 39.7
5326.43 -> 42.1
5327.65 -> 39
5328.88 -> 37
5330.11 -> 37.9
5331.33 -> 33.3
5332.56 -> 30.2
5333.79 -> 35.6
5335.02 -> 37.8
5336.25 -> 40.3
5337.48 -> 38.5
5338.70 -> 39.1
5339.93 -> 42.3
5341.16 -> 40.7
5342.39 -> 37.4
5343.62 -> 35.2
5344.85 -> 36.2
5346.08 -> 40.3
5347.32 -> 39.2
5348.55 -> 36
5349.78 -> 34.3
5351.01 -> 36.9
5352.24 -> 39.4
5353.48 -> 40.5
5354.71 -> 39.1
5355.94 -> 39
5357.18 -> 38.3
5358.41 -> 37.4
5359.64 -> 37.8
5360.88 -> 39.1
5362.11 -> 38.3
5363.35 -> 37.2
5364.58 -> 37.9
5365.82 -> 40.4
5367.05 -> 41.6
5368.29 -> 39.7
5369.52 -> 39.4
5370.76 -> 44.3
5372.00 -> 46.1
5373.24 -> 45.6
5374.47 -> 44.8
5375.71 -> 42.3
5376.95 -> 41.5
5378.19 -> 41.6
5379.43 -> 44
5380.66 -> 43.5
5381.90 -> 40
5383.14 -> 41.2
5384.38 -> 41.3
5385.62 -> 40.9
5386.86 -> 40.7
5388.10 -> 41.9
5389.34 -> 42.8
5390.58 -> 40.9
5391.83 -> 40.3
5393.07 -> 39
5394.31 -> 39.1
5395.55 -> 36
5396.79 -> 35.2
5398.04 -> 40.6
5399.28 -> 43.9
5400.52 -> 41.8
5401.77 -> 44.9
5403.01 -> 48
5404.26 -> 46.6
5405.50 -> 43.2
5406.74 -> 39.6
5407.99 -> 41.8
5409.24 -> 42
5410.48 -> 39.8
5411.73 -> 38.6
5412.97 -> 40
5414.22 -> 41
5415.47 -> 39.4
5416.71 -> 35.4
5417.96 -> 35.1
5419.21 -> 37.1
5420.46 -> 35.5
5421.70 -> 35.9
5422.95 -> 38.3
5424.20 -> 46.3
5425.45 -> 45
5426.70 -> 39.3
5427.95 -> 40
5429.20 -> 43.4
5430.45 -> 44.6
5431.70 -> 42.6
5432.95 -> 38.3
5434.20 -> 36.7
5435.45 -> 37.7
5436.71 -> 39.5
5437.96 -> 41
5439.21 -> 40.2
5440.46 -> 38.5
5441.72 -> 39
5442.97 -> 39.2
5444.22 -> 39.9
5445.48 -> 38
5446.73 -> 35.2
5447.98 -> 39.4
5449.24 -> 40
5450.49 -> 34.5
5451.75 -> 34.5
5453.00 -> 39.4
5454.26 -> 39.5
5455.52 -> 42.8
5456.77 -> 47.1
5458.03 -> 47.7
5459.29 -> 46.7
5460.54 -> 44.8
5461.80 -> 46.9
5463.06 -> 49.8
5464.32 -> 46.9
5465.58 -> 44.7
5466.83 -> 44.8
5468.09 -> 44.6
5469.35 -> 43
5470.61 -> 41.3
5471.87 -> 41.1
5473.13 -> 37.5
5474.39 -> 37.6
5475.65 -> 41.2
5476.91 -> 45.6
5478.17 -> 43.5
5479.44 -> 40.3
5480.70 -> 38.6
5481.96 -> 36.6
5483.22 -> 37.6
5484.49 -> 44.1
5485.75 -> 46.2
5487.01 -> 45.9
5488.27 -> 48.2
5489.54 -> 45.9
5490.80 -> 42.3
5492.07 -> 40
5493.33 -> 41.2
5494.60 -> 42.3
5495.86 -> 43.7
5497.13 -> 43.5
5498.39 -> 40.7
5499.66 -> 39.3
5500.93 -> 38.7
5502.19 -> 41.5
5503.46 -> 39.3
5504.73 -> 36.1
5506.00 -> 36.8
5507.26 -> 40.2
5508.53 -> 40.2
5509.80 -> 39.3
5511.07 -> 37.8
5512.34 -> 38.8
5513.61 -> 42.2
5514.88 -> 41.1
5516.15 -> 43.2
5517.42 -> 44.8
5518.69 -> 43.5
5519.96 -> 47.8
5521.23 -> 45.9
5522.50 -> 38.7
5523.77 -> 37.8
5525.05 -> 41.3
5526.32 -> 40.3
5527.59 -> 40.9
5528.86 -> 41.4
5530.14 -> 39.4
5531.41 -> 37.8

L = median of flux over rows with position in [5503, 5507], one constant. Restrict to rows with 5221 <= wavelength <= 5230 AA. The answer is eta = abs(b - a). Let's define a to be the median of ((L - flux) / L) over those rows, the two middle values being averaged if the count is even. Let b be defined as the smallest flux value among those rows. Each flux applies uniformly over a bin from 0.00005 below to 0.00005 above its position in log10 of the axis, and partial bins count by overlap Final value 33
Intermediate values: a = 0.05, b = 33.2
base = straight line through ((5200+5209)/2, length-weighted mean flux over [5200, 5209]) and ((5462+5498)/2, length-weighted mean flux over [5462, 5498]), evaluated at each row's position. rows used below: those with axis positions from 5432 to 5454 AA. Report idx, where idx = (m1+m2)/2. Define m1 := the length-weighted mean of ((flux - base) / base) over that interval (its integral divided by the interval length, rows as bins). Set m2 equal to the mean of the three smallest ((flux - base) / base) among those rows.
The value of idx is -0.140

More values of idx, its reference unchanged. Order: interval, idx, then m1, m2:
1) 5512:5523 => -0.044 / -0.003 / -0.085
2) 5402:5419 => -0.085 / -0.031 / -0.138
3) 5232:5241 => -0.076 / -0.061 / -0.091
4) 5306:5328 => -0.112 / -0.046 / -0.178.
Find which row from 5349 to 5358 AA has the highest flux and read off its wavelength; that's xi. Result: 5353.48 AA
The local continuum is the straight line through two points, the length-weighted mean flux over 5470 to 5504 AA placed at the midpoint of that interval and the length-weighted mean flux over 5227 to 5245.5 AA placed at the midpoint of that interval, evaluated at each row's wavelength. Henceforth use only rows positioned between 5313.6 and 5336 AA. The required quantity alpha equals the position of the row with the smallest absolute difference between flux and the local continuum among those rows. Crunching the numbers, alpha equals 5322.75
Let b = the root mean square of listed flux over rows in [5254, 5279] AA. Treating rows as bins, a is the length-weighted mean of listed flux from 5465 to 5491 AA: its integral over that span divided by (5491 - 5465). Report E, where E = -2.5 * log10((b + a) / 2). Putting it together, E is -4.04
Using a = 42.4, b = 40.4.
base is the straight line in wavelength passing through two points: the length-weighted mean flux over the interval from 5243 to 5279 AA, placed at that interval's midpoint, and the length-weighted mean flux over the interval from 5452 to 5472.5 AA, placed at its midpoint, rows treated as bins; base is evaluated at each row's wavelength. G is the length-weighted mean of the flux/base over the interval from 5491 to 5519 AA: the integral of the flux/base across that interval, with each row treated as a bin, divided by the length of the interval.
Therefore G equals 0.90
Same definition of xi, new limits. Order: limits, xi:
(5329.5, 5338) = 5336.25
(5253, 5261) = 5255.76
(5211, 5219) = 5211.18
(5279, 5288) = 5286.11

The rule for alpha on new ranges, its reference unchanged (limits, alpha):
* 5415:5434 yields 5427.95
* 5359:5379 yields 5369.52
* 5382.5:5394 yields 5391.83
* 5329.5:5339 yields 5337.48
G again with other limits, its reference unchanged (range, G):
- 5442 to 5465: 0.95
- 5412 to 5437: 0.91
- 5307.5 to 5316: 0.94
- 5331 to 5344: 0.90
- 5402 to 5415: 0.98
